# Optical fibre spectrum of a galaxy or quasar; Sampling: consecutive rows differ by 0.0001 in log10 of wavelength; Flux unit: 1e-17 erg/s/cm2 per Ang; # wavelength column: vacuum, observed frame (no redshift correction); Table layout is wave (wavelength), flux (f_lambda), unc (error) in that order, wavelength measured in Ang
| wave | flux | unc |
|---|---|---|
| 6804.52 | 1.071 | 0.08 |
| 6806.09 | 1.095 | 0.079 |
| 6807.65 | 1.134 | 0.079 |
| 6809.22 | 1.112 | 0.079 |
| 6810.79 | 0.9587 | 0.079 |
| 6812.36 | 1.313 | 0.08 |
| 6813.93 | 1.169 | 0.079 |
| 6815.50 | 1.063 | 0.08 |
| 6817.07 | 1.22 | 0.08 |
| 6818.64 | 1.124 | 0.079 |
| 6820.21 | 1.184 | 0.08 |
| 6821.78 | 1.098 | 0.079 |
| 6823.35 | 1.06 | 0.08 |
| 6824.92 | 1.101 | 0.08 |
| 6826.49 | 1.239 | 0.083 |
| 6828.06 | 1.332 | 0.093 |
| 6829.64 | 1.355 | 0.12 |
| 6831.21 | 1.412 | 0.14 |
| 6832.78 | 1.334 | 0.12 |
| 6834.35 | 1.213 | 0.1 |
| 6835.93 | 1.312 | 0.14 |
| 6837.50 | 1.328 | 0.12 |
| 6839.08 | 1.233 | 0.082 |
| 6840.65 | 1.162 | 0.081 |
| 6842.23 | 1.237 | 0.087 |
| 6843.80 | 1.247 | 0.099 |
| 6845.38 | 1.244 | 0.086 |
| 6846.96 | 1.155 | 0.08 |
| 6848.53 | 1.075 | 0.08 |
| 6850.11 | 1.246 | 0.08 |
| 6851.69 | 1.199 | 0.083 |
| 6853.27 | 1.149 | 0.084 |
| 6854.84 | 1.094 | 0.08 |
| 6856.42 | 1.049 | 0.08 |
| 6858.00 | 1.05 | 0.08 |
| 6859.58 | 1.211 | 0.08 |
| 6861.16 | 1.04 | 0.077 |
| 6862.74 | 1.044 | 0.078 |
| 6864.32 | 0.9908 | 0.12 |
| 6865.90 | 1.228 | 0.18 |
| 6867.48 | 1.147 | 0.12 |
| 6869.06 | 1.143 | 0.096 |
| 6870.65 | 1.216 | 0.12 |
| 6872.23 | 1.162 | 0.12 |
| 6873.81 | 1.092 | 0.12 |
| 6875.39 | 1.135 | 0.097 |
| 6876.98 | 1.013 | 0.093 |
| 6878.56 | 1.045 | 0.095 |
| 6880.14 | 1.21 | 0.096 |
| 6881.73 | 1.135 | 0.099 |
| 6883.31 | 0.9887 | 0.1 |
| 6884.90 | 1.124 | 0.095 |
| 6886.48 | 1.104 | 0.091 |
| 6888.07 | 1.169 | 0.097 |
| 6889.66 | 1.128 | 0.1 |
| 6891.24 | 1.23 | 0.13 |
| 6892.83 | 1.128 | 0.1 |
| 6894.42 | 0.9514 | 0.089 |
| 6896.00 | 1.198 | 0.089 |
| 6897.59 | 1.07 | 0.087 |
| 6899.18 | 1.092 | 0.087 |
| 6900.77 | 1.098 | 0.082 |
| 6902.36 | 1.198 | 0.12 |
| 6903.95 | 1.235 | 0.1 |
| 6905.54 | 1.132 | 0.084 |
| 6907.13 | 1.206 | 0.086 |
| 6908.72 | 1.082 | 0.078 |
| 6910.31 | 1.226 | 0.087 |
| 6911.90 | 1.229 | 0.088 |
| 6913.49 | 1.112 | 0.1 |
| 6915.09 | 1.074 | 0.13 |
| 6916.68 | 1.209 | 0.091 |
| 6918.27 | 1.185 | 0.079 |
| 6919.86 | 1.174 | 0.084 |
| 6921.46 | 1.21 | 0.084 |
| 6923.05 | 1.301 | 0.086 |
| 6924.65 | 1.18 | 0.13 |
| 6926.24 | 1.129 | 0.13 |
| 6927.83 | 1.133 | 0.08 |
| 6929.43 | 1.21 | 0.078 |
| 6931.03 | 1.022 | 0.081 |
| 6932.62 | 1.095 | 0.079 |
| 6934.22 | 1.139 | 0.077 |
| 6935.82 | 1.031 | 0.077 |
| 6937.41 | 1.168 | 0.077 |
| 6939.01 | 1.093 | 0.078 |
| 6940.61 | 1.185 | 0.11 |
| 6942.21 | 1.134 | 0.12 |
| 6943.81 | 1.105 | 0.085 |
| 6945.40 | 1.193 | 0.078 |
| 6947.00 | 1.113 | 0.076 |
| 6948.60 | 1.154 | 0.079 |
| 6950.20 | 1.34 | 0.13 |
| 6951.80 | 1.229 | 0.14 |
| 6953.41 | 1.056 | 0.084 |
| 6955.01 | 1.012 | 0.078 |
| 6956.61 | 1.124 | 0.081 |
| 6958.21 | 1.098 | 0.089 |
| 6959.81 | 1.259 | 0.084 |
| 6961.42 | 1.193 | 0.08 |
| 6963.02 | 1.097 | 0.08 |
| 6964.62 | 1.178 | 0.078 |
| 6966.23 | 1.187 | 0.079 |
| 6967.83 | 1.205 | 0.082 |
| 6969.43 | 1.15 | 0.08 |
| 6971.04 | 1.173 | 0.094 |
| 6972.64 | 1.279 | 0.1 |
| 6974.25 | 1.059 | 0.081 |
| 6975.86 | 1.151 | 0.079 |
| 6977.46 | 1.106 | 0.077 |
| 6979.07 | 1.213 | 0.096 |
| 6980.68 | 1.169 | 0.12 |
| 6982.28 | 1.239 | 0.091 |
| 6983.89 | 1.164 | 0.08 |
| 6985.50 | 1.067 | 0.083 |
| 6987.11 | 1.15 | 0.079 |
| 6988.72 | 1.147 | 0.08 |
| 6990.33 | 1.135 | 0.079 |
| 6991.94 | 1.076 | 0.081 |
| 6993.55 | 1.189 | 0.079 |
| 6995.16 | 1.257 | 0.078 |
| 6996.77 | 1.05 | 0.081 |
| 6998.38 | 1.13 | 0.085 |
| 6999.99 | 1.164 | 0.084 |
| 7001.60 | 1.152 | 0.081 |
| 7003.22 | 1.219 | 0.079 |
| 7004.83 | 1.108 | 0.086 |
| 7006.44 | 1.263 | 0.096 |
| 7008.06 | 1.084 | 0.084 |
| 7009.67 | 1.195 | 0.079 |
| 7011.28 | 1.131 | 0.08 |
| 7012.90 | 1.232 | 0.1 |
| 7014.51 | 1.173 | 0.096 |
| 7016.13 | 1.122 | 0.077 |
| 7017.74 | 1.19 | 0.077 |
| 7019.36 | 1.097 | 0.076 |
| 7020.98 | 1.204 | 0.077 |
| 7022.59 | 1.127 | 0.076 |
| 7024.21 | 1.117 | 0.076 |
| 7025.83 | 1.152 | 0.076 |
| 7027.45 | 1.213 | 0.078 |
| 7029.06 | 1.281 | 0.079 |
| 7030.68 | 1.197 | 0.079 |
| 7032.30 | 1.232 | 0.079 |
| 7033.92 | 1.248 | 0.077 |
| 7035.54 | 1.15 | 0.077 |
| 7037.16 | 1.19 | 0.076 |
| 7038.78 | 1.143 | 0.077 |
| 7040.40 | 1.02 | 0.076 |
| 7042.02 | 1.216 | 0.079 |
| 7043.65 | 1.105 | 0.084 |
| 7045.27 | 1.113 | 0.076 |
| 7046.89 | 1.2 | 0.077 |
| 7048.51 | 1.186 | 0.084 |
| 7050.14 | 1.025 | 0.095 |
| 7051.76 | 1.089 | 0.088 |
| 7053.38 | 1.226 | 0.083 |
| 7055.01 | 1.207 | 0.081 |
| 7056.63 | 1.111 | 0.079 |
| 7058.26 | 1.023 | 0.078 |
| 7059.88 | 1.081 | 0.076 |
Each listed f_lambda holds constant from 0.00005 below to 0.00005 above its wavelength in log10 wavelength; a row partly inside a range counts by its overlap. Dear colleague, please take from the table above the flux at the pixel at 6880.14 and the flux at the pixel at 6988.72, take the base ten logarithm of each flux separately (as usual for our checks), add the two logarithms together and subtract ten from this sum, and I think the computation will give -9.86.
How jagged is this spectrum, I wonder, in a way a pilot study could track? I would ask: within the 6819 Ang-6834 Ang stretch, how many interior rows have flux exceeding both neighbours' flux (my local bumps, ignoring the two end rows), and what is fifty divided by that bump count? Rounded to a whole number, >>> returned 50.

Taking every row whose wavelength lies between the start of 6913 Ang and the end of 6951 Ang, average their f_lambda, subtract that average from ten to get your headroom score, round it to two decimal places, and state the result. 8.85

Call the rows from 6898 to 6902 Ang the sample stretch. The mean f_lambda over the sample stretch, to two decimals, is 1.10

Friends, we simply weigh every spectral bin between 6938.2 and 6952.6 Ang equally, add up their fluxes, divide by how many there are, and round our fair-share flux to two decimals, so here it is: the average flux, 1.17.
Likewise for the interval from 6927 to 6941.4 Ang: 1.12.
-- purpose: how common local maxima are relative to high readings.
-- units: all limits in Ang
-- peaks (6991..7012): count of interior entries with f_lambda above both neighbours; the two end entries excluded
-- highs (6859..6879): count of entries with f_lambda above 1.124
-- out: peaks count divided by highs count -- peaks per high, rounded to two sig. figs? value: 0.71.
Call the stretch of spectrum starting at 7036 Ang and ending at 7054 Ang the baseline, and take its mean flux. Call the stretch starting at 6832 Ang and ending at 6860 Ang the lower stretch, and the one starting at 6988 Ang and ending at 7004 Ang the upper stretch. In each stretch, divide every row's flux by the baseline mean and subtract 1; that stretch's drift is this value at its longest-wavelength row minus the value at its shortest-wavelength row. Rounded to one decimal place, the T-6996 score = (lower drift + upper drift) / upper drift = -0.7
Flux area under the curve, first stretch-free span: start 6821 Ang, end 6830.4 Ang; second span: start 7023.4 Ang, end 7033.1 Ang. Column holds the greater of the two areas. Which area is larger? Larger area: 11.6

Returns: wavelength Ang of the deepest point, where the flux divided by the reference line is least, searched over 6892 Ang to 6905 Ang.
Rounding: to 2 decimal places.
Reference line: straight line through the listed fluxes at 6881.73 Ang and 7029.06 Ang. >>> 6894.42 Ang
